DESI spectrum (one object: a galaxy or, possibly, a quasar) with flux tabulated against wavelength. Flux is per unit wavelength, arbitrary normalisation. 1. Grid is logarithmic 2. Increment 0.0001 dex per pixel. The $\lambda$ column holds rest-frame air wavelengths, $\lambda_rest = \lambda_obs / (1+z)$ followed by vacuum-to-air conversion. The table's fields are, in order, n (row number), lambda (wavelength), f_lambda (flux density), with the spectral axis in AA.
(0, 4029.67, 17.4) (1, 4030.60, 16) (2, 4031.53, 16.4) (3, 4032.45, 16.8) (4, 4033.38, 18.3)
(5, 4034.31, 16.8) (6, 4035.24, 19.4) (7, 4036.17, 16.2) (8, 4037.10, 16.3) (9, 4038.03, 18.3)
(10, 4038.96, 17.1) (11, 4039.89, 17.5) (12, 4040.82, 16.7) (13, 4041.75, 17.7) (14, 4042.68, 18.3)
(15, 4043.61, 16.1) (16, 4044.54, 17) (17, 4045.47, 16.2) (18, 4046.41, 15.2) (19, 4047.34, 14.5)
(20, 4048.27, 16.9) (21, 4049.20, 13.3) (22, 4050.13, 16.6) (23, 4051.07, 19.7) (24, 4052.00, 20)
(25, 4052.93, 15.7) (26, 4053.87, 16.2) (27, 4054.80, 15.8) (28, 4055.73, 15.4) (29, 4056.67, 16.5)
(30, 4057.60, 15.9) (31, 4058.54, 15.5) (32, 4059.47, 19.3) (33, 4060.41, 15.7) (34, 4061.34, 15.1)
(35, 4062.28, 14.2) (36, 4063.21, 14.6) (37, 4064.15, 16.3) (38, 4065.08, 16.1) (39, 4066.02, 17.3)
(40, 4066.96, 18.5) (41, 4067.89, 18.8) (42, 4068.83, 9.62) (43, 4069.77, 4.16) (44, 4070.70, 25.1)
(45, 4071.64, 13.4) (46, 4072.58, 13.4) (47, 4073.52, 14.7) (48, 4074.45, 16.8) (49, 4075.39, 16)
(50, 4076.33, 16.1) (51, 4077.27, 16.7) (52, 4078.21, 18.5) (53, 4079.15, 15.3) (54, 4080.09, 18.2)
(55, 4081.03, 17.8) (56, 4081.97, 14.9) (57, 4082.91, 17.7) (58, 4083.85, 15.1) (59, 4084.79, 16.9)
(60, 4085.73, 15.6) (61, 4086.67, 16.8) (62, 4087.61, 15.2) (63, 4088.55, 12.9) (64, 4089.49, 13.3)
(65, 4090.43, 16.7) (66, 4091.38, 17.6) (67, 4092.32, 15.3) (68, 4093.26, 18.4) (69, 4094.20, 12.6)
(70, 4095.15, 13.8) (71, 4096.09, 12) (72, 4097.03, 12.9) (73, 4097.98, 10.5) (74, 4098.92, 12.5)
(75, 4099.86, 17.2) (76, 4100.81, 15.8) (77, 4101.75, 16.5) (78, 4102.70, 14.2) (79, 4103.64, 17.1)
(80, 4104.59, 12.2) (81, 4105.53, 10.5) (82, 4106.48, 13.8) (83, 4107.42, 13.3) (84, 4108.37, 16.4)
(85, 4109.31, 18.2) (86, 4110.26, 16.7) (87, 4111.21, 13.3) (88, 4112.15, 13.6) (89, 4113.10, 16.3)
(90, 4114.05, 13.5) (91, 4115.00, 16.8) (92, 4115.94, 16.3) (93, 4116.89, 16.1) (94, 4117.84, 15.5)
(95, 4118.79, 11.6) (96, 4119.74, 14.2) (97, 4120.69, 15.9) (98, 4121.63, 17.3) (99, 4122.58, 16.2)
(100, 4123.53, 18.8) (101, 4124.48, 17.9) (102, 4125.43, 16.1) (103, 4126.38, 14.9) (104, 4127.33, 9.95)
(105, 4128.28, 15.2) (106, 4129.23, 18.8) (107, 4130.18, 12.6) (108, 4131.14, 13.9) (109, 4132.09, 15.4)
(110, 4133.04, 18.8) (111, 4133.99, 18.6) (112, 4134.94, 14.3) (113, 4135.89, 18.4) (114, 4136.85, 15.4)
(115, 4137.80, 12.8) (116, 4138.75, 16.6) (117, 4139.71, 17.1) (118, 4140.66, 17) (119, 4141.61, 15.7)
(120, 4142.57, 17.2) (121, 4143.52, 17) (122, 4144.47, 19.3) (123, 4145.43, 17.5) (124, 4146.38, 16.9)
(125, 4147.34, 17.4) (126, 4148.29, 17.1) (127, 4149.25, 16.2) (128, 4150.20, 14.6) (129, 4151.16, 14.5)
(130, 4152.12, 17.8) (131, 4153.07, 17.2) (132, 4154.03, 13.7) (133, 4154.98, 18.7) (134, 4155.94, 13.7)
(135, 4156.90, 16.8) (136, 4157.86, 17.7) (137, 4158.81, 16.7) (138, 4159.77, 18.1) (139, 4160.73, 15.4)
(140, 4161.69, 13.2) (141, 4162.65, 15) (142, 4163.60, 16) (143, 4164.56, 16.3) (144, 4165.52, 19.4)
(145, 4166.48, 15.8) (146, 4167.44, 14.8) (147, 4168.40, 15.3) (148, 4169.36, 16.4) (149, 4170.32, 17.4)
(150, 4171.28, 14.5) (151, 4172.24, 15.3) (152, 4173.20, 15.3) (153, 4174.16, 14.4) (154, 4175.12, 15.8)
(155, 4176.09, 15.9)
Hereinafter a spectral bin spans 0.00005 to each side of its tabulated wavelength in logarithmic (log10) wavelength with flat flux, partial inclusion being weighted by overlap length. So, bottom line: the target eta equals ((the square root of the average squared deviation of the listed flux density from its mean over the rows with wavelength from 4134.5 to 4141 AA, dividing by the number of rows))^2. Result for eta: 3.1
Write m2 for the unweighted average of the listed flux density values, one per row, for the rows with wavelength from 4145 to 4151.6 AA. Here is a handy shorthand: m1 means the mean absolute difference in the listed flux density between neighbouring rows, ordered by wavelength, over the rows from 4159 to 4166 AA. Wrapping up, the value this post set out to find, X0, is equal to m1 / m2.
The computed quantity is 0.11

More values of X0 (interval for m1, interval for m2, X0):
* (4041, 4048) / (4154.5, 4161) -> 0.06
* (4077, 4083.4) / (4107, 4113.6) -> 0.15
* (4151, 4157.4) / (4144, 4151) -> 0.20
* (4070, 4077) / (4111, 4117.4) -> 0.18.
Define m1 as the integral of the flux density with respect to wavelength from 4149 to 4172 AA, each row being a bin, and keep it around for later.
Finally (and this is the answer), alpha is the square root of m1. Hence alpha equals 19.2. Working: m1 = 369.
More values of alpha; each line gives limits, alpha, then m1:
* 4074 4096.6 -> 18.9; 358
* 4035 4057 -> 19.2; 368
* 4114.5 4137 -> 18.8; 355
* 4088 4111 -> 18.3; 335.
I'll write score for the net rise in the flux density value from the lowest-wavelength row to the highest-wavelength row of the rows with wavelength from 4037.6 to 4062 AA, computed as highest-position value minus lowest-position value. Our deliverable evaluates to -3.2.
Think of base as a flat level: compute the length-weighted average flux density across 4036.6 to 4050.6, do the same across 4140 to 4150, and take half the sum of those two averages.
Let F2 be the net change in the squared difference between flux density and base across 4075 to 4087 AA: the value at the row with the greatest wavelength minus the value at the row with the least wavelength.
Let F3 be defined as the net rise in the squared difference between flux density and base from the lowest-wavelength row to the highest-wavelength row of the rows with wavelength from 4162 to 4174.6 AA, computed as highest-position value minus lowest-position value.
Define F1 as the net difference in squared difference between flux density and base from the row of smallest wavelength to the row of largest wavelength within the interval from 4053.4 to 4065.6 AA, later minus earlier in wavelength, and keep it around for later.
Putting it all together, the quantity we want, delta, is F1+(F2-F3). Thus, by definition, -3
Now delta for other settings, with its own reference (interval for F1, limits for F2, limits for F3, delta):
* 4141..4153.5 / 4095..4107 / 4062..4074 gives 1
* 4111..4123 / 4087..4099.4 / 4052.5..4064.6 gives 5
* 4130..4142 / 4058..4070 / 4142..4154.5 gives 132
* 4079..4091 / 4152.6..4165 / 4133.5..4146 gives 1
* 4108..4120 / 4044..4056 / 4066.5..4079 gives 8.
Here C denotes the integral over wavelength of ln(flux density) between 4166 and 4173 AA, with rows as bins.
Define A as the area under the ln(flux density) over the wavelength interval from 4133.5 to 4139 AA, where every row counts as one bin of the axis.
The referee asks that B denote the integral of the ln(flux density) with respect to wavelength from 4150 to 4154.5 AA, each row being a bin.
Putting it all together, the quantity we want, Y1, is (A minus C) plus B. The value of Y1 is 8.3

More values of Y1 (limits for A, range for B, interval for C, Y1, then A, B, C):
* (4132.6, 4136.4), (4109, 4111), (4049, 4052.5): 6.4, 11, 6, 10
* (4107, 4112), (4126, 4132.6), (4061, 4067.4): 13.4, 14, 17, 18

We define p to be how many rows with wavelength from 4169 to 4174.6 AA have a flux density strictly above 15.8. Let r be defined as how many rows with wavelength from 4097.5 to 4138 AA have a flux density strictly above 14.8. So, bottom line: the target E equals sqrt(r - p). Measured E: 4.9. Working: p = 2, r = 26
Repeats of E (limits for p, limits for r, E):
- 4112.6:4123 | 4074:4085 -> 2.2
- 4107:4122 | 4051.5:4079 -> 3.6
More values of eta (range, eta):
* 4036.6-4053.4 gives 2.6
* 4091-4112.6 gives 5.5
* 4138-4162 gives 2.4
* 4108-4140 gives 4.6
